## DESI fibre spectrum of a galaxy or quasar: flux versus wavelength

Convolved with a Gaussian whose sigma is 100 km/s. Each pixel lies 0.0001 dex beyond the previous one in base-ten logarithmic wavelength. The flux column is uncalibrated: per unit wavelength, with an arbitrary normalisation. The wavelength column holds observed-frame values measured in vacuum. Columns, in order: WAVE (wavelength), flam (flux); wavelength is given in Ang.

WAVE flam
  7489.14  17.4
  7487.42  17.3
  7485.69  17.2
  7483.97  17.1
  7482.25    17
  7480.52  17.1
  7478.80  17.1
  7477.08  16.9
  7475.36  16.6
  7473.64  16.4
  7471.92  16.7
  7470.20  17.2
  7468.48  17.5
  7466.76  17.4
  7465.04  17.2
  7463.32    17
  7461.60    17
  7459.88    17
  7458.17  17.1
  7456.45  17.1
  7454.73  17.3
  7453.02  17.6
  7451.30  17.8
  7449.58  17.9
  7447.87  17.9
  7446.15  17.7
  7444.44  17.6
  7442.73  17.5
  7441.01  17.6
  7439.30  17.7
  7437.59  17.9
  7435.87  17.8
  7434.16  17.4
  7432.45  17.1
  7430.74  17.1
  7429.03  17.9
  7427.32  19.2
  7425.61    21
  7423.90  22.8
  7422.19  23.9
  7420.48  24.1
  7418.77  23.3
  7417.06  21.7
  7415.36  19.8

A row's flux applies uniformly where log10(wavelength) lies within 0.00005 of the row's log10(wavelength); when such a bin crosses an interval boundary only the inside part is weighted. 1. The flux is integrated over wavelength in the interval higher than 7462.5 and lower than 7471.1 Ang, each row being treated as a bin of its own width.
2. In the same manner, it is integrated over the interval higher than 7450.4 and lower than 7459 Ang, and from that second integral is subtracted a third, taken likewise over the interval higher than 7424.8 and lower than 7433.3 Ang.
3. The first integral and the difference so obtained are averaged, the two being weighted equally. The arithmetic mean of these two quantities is 70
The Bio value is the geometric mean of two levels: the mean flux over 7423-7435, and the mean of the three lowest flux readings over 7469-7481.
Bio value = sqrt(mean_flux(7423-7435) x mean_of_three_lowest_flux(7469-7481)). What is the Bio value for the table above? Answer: 17.7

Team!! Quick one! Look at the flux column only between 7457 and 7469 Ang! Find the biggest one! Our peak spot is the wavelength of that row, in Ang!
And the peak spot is 7468.48 Ang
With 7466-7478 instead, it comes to 7468.48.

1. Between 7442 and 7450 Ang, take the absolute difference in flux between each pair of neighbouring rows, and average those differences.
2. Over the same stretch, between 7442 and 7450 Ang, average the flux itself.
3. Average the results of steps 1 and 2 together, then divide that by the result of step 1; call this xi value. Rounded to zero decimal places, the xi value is 89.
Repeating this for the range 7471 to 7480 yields 34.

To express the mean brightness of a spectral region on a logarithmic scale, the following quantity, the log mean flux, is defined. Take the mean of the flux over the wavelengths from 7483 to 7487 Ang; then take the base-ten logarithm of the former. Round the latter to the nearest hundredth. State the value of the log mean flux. 1.23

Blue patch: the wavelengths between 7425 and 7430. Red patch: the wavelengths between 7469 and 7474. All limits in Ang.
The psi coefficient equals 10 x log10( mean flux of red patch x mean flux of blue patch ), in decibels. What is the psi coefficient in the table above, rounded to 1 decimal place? 25.1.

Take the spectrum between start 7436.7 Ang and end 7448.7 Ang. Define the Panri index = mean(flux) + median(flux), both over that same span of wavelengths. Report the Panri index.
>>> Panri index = 35.4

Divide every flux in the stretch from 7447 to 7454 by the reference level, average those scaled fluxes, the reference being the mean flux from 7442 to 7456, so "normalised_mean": 1.01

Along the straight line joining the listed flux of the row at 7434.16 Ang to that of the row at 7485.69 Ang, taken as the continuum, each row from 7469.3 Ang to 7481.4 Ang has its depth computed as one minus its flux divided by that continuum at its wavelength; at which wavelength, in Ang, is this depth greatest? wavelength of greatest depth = 7473.64 Ang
